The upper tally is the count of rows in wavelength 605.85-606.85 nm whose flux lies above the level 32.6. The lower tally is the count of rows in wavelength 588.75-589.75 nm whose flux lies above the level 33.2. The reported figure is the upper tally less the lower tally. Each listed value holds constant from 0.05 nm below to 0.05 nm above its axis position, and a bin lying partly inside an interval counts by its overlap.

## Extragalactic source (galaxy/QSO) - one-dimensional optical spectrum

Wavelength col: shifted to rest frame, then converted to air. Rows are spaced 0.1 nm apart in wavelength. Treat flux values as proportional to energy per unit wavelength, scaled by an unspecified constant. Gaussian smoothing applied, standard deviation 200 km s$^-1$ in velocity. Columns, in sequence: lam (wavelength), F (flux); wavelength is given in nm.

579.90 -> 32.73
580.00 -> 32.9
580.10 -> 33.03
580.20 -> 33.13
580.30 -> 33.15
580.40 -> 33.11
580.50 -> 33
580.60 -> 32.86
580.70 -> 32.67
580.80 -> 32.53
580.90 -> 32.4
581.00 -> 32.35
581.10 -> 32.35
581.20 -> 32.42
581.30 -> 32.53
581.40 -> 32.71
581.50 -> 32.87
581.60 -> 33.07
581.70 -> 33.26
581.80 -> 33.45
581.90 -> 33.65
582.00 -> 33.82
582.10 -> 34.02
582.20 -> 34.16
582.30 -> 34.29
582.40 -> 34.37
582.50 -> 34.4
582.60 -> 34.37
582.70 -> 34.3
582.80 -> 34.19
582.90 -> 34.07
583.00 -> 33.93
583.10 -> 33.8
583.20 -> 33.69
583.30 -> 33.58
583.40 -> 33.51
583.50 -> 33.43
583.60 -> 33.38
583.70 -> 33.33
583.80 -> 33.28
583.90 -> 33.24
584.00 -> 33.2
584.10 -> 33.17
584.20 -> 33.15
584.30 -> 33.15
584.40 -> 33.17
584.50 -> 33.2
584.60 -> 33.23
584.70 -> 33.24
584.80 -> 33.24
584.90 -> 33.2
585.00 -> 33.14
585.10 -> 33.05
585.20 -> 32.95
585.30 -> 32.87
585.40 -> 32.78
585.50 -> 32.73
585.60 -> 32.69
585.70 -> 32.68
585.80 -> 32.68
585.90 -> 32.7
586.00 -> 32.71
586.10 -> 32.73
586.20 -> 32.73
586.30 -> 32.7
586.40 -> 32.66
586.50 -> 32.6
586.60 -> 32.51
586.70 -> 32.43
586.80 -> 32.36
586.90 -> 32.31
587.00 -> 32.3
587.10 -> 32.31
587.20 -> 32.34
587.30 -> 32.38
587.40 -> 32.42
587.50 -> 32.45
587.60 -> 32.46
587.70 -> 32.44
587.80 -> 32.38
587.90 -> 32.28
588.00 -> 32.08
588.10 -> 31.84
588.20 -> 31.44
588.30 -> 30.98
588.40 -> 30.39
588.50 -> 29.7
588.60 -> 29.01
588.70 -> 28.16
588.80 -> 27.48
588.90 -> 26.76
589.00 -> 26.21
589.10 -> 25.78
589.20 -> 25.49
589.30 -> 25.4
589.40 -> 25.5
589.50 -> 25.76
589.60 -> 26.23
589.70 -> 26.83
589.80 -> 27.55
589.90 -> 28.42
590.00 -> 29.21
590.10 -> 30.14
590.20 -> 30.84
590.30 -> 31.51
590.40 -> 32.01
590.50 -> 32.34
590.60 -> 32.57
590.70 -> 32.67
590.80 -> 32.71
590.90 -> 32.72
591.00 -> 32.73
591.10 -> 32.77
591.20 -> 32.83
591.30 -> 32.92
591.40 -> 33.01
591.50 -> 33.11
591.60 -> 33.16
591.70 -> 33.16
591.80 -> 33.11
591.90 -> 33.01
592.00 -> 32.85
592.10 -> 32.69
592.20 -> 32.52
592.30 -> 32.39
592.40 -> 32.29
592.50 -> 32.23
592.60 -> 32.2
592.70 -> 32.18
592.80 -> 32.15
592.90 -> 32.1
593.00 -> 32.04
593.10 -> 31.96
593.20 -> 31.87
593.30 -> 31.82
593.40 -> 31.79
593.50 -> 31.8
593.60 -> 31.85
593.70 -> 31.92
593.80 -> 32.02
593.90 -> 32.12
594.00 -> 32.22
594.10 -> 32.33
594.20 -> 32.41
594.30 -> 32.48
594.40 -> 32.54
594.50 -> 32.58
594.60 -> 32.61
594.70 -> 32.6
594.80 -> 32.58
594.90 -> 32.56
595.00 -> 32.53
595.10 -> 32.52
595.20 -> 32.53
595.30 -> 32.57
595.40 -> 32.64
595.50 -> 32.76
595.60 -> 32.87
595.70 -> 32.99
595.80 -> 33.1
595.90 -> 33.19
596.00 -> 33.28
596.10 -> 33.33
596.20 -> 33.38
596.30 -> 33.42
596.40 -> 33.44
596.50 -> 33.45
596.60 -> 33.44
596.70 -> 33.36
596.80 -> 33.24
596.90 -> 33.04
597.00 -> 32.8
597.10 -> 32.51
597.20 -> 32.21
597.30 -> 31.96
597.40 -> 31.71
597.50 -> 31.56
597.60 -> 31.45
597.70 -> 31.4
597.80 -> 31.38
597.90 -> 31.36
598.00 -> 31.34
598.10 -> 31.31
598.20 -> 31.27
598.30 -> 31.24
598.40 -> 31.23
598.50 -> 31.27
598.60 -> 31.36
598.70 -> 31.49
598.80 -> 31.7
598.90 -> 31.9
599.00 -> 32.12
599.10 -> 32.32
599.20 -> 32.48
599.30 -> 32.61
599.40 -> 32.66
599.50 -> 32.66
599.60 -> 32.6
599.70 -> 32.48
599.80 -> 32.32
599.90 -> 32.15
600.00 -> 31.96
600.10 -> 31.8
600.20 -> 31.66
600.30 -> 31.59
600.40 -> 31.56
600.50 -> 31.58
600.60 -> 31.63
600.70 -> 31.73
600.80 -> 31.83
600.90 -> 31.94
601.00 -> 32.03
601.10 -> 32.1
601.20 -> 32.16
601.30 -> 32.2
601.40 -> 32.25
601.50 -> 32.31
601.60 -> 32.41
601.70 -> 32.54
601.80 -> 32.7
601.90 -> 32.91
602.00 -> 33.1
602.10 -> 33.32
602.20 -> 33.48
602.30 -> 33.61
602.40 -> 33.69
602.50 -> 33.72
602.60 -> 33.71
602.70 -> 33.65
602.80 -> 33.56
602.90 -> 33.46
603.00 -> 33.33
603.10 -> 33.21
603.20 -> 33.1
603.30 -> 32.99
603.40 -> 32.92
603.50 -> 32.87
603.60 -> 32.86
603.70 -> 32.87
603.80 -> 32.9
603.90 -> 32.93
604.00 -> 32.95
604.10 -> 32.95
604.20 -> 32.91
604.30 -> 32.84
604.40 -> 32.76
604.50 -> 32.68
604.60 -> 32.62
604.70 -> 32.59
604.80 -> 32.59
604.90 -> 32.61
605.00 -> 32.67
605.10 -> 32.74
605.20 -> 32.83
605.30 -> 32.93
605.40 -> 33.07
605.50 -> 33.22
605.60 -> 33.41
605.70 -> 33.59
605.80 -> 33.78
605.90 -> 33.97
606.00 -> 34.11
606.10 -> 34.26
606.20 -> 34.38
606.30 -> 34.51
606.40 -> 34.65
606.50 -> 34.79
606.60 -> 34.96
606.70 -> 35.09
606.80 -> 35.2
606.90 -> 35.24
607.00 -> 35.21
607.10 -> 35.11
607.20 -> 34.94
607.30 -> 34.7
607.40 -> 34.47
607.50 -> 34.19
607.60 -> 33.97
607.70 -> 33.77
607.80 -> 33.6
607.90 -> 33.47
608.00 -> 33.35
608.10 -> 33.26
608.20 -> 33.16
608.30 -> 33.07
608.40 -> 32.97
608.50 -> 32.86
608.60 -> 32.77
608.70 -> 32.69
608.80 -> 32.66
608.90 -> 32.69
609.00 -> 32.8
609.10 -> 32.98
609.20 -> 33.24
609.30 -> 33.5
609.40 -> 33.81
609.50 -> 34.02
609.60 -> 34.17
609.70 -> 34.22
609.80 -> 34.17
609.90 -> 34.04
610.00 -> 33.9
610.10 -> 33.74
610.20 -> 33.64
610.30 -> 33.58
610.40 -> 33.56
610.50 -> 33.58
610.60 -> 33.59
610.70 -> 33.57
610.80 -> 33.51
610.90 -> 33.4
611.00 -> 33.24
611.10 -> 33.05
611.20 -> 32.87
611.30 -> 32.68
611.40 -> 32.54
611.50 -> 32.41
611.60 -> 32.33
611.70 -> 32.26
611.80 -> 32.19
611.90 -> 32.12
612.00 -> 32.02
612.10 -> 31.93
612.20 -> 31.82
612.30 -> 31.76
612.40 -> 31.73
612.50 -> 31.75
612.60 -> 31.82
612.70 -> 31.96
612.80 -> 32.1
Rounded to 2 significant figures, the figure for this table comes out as 10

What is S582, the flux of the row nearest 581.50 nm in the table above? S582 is 32.87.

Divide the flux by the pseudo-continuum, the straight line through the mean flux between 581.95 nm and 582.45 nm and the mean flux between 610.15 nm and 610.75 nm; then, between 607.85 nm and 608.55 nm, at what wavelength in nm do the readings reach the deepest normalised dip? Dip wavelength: 608.50 nm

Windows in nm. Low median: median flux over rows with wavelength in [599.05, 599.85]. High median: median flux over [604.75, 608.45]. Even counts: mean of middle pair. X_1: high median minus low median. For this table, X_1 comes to 1.2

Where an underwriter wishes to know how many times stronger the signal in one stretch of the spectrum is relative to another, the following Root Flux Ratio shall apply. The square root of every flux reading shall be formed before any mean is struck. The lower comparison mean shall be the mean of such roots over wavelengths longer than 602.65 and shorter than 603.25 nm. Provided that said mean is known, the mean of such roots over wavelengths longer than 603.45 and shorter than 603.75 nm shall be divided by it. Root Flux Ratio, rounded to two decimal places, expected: 0.99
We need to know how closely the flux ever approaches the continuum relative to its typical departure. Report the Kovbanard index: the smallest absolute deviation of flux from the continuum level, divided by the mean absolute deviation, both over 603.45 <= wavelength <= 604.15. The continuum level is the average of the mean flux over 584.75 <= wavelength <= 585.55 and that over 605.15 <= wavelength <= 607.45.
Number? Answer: 0.94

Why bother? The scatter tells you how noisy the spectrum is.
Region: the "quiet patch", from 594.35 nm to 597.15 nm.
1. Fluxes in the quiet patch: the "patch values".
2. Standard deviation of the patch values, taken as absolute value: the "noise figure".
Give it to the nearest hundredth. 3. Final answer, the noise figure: 0.36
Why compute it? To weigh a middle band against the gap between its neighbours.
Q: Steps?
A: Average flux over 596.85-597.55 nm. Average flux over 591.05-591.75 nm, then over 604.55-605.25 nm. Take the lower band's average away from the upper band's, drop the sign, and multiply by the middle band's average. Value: 11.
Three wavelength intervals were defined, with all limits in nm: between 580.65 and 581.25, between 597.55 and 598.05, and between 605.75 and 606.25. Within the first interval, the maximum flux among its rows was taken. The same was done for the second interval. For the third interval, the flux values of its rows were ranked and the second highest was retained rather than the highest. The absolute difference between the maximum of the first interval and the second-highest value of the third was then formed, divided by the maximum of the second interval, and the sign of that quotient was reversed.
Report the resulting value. -0.051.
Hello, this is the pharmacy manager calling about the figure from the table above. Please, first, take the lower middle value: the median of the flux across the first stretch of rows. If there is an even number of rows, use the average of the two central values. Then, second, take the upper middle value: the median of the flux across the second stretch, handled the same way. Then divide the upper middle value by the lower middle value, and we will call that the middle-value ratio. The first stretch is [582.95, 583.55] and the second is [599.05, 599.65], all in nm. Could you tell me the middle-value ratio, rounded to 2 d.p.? 0.97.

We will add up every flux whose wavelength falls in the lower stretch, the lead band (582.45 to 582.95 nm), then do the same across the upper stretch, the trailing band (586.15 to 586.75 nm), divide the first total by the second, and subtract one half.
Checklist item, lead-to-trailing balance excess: 0.38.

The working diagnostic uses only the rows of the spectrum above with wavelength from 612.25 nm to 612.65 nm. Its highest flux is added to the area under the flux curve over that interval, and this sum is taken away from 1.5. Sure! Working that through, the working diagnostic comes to -43.0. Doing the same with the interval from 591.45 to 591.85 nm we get -44.9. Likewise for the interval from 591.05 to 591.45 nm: -44.7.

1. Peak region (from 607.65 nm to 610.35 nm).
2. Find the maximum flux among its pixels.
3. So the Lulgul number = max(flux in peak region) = 34.22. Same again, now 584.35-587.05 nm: 33.24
